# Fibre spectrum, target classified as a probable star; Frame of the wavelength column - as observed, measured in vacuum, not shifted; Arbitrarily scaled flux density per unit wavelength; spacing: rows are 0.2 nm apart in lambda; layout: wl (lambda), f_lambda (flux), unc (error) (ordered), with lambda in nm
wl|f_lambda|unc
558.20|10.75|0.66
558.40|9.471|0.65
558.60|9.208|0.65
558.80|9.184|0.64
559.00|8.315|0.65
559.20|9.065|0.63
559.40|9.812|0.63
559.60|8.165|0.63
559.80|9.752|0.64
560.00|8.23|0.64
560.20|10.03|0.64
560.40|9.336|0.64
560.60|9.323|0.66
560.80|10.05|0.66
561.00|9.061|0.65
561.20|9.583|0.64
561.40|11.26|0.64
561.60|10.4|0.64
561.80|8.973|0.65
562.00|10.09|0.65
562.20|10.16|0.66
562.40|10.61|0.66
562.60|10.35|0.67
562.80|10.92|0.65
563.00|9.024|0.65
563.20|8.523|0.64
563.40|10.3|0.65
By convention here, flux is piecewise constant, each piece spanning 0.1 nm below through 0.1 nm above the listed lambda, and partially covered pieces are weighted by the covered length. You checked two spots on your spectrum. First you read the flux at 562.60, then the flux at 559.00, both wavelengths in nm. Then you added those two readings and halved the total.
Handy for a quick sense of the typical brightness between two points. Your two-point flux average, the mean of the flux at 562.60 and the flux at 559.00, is 9.3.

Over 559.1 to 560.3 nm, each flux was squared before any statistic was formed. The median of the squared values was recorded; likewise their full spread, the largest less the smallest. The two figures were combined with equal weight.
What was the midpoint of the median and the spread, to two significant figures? 61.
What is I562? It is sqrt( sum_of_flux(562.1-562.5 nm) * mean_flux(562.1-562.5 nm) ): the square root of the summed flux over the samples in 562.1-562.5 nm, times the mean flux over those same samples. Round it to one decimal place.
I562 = 14.7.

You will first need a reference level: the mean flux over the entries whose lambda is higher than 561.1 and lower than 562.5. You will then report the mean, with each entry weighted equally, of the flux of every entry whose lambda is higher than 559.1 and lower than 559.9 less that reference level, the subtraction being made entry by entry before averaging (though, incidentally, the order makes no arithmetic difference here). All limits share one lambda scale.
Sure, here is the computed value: -1.0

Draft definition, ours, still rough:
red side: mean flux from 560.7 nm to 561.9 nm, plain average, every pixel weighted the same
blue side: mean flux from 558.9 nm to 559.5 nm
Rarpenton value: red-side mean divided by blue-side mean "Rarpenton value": 1.09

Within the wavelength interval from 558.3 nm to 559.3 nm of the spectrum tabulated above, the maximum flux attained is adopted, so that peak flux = 9.471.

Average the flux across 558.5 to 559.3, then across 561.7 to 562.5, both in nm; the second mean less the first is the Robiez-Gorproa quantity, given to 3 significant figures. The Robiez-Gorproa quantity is 1.02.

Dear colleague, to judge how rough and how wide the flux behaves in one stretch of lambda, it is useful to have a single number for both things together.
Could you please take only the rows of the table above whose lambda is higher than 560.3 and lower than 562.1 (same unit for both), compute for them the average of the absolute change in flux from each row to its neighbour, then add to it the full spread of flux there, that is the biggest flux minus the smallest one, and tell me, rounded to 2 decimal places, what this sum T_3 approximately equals 3.20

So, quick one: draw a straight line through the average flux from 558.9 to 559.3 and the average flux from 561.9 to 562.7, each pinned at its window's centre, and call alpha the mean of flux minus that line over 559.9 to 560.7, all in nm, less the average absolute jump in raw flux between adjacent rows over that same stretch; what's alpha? -0.9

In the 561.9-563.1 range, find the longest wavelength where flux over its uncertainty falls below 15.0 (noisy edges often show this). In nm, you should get 563.00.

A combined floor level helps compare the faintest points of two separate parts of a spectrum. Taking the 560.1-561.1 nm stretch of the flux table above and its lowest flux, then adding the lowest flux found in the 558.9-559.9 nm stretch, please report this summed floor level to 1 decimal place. 17.2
